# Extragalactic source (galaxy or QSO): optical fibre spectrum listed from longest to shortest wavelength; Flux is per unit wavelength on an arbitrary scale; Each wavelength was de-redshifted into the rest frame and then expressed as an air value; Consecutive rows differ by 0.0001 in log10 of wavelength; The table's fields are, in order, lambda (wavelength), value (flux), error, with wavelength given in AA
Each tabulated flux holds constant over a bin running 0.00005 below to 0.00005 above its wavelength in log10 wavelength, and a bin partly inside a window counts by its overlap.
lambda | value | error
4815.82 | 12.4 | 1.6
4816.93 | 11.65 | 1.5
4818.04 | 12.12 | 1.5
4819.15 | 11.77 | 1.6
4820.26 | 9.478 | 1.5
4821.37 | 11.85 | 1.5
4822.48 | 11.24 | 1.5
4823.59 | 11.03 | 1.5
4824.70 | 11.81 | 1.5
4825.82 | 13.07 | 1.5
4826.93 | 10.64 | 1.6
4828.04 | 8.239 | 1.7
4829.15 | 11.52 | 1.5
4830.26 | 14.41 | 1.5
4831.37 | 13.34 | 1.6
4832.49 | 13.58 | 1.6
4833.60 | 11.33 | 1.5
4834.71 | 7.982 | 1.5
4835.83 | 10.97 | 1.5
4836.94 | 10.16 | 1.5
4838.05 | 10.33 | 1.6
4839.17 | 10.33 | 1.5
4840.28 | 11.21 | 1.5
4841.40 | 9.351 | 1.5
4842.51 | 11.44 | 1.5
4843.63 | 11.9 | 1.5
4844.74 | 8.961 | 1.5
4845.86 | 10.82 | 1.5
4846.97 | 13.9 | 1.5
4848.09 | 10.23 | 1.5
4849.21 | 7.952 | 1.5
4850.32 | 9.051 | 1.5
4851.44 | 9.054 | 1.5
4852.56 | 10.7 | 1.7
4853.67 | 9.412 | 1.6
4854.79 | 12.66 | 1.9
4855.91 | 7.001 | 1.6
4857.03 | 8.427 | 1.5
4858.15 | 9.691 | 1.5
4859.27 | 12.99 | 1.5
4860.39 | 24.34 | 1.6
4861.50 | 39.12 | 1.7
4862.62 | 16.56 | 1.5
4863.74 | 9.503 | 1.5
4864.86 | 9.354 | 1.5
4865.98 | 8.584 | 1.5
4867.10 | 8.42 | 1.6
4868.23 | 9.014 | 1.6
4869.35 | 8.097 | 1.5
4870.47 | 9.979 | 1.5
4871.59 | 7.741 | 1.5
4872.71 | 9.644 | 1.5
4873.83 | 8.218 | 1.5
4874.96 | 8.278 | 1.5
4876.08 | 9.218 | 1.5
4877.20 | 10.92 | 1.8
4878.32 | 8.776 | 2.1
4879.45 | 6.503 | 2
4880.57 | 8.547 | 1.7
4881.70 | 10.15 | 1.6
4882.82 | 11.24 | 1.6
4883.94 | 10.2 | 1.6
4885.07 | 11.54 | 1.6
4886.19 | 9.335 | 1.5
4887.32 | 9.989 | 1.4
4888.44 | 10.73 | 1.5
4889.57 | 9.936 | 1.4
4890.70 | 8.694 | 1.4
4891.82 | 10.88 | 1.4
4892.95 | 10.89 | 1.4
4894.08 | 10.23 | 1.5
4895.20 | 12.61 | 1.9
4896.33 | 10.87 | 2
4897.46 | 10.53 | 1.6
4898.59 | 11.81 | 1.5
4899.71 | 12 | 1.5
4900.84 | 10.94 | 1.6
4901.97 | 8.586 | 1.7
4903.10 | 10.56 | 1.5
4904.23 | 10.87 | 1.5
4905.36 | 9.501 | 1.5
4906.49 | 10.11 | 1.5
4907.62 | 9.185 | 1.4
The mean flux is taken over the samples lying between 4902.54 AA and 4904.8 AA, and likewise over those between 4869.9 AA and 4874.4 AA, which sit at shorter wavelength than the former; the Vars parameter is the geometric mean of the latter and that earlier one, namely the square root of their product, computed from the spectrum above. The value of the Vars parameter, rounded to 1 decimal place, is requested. 9.8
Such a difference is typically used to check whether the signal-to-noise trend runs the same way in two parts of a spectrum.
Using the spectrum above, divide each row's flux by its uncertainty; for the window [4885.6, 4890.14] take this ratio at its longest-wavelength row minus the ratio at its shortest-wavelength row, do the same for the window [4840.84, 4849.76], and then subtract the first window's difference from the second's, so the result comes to -1.8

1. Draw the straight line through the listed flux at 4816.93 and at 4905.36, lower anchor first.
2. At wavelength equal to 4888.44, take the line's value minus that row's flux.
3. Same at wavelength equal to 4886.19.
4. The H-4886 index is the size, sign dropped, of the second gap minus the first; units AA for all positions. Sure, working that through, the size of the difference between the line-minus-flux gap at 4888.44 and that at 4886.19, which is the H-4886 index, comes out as 1.4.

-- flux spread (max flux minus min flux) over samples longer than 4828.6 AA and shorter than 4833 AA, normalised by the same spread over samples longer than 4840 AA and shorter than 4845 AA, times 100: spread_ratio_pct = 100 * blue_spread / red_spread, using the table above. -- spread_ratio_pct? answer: 98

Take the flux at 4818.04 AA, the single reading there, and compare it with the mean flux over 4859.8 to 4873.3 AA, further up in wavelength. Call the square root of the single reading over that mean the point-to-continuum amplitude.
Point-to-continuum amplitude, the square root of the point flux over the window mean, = 0.95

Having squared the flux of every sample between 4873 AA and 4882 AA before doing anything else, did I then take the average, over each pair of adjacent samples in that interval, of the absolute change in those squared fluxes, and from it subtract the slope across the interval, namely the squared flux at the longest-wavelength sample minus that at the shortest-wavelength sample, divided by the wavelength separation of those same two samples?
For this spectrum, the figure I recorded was 23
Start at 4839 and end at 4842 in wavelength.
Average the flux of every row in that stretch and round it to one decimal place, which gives 10.3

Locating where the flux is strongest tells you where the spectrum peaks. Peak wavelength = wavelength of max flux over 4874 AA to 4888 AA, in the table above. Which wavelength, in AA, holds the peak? 4885.07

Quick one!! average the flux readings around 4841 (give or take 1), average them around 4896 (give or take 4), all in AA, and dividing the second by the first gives 1.10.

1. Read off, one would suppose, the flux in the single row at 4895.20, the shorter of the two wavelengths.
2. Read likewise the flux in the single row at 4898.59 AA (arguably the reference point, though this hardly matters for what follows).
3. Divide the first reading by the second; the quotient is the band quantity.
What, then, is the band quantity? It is 1.1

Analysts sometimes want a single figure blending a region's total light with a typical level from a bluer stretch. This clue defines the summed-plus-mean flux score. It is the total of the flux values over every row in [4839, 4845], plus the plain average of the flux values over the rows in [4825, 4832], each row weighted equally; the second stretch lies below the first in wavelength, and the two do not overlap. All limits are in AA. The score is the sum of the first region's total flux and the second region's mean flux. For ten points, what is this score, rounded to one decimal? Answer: 75.1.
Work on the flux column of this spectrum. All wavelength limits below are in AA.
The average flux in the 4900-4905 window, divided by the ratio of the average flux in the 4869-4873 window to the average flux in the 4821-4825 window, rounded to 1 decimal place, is 13.3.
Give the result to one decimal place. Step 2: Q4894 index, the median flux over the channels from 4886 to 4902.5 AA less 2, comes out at 8.7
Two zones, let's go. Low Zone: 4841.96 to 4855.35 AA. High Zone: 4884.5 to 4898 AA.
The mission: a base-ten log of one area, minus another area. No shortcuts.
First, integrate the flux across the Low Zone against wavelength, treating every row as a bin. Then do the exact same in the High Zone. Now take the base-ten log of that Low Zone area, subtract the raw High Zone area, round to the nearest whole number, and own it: -140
